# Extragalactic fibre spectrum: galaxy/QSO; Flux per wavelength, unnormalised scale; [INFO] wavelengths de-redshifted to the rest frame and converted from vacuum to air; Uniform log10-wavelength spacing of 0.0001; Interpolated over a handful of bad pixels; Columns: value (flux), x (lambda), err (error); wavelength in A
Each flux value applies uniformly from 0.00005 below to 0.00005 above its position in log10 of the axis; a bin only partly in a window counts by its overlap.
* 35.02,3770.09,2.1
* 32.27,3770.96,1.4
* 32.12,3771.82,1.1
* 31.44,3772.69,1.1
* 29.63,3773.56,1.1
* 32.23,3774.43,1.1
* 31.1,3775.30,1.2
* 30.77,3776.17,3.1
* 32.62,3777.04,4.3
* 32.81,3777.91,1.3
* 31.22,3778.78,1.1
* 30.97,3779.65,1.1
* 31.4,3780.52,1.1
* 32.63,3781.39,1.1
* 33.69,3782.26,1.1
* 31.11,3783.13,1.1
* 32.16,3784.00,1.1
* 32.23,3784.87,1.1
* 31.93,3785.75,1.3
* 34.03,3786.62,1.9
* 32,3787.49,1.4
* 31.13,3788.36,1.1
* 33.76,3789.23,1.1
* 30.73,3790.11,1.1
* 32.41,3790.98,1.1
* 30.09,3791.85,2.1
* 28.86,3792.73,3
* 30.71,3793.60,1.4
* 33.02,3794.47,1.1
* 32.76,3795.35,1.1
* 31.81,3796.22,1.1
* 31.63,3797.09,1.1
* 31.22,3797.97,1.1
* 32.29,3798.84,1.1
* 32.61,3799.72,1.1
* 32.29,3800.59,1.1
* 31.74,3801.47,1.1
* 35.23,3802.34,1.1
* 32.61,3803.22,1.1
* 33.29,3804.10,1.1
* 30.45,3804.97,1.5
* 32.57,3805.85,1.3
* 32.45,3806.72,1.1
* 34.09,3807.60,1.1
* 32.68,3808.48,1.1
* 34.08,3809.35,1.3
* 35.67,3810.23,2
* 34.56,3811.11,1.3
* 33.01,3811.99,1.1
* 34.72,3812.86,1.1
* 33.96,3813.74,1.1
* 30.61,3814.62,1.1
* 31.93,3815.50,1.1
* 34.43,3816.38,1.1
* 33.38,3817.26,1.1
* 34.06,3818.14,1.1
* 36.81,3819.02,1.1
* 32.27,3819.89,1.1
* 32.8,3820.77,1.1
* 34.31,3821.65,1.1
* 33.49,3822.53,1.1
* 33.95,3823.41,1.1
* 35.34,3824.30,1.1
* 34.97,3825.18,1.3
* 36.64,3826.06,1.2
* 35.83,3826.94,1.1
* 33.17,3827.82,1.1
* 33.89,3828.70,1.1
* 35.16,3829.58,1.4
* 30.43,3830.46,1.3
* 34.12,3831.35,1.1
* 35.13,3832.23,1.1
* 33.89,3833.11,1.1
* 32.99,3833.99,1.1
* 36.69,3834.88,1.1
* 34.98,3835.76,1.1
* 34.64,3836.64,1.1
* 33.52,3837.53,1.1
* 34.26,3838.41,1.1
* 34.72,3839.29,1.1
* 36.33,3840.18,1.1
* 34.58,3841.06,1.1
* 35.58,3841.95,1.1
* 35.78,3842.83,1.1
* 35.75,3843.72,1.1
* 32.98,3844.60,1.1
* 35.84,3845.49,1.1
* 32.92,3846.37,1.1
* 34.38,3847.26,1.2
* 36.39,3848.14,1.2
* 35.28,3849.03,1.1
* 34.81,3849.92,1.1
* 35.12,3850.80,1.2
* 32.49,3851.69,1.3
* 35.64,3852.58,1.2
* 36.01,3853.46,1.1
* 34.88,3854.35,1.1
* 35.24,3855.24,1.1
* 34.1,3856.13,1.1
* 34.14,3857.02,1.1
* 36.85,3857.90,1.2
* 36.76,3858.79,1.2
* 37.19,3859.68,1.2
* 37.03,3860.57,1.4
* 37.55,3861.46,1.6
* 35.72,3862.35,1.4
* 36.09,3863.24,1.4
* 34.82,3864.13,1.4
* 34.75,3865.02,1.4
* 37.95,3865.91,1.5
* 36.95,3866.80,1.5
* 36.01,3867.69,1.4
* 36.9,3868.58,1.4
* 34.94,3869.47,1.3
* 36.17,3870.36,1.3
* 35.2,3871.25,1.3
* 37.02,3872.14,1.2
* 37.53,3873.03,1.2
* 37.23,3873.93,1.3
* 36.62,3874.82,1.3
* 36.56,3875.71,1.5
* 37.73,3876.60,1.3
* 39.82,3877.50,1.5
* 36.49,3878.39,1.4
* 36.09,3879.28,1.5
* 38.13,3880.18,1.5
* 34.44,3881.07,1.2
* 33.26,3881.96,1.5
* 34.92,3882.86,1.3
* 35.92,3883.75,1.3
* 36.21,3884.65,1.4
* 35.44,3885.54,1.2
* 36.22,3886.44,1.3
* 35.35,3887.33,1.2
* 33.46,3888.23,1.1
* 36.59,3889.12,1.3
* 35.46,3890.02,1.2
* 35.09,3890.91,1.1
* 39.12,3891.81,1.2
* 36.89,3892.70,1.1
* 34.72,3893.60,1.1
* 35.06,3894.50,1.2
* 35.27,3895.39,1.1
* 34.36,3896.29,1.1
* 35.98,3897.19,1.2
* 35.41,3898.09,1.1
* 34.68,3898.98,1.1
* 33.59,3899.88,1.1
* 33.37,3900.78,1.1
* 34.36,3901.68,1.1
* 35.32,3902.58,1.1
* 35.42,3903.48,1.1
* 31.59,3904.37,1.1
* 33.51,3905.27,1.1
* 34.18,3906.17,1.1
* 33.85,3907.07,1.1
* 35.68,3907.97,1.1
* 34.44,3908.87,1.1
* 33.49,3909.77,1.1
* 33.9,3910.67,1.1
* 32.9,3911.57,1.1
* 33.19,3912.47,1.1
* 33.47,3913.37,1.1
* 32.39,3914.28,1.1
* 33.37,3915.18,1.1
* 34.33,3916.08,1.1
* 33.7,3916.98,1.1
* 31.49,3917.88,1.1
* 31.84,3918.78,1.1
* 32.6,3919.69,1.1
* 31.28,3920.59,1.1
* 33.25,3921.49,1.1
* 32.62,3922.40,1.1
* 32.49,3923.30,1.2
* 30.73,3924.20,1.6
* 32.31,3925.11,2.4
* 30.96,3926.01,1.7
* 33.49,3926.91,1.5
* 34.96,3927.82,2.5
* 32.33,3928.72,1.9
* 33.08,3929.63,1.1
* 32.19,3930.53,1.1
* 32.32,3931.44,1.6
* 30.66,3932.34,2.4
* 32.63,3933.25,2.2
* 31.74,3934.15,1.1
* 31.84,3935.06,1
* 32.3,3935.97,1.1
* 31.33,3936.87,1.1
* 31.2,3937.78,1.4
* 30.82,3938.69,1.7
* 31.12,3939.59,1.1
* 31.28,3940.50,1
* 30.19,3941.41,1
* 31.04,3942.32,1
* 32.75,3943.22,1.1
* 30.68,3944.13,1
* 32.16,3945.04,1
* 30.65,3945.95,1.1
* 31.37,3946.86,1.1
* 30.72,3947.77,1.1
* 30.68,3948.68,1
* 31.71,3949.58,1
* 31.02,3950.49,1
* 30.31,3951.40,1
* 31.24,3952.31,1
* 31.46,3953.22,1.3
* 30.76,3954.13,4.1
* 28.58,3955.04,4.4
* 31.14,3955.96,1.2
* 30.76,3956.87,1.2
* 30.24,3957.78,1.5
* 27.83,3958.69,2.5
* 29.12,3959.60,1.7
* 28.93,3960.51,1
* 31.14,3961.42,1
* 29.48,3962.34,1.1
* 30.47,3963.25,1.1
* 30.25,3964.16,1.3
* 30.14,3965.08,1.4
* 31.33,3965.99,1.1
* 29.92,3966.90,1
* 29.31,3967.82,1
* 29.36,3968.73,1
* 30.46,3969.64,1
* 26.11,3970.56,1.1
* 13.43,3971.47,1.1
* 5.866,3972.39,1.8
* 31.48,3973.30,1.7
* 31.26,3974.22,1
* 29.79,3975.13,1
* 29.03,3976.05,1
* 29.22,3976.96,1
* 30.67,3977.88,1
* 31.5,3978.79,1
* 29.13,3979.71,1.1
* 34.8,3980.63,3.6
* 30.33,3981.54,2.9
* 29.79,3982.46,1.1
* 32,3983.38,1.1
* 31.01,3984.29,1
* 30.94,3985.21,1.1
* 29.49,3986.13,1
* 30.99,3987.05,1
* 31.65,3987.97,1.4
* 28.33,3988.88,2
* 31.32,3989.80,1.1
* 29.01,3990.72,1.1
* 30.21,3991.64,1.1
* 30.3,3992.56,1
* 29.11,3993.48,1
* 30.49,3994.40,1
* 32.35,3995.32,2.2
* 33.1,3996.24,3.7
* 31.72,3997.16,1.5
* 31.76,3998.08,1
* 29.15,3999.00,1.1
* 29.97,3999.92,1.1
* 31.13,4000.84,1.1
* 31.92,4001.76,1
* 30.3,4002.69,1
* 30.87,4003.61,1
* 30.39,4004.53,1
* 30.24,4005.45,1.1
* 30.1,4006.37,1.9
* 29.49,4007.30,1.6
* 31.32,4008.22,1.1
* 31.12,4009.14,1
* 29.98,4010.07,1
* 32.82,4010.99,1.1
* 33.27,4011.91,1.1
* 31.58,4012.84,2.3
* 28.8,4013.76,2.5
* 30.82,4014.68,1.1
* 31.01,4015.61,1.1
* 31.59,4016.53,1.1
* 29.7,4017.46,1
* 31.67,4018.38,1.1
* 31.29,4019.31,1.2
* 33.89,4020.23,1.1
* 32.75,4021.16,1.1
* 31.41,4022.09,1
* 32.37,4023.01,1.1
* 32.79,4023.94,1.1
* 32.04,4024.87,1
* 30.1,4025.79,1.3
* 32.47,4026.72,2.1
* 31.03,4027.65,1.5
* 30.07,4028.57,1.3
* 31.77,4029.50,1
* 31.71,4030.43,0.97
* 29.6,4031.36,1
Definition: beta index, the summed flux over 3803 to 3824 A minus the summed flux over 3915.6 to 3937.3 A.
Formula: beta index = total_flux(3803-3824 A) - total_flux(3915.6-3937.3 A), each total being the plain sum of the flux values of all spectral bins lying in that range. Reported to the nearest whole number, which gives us 26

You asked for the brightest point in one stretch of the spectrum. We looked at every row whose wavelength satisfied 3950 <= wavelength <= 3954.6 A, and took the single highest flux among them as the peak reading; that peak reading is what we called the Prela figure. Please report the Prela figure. 31.46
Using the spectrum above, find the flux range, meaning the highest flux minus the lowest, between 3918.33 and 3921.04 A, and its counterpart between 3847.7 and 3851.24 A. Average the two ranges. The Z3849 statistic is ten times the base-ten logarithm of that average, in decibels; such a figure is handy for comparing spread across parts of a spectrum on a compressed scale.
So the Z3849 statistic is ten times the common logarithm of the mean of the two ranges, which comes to 1.6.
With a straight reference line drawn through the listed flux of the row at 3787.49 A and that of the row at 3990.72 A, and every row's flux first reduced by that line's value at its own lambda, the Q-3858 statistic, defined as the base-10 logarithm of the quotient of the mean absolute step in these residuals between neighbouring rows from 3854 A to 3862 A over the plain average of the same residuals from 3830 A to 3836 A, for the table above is -0.6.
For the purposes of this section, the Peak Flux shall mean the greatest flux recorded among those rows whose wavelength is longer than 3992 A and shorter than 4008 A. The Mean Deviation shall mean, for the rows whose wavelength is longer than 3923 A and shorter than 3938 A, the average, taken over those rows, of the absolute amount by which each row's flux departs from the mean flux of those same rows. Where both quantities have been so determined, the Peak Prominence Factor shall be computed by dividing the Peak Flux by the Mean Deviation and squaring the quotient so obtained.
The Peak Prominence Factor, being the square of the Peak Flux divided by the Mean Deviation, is 1820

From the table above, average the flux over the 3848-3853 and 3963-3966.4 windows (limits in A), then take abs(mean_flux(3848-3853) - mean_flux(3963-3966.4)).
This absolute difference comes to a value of 4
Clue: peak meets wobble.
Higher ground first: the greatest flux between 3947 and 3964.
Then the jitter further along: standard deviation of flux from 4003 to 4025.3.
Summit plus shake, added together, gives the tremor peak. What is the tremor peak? 33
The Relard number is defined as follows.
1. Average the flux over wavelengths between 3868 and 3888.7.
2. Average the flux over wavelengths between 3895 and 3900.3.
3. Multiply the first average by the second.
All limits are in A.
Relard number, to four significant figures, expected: 1261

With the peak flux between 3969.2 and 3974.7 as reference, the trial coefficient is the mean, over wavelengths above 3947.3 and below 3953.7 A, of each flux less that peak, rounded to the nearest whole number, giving 0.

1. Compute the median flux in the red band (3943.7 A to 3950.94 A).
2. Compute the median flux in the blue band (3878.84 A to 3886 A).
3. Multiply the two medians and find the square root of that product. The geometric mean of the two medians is 33.2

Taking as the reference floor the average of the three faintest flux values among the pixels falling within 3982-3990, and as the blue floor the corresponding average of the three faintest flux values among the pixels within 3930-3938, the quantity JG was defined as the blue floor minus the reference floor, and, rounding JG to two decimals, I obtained 1.86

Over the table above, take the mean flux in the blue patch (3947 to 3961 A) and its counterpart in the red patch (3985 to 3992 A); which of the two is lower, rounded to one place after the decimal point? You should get 30.2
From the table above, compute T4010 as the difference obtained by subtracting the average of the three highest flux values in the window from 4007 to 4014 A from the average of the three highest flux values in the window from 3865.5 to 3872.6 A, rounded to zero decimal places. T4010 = 5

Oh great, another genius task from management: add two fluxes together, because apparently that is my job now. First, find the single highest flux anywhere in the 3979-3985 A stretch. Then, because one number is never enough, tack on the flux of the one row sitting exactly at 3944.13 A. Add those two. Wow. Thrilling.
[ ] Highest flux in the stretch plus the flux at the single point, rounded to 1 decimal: 65.5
